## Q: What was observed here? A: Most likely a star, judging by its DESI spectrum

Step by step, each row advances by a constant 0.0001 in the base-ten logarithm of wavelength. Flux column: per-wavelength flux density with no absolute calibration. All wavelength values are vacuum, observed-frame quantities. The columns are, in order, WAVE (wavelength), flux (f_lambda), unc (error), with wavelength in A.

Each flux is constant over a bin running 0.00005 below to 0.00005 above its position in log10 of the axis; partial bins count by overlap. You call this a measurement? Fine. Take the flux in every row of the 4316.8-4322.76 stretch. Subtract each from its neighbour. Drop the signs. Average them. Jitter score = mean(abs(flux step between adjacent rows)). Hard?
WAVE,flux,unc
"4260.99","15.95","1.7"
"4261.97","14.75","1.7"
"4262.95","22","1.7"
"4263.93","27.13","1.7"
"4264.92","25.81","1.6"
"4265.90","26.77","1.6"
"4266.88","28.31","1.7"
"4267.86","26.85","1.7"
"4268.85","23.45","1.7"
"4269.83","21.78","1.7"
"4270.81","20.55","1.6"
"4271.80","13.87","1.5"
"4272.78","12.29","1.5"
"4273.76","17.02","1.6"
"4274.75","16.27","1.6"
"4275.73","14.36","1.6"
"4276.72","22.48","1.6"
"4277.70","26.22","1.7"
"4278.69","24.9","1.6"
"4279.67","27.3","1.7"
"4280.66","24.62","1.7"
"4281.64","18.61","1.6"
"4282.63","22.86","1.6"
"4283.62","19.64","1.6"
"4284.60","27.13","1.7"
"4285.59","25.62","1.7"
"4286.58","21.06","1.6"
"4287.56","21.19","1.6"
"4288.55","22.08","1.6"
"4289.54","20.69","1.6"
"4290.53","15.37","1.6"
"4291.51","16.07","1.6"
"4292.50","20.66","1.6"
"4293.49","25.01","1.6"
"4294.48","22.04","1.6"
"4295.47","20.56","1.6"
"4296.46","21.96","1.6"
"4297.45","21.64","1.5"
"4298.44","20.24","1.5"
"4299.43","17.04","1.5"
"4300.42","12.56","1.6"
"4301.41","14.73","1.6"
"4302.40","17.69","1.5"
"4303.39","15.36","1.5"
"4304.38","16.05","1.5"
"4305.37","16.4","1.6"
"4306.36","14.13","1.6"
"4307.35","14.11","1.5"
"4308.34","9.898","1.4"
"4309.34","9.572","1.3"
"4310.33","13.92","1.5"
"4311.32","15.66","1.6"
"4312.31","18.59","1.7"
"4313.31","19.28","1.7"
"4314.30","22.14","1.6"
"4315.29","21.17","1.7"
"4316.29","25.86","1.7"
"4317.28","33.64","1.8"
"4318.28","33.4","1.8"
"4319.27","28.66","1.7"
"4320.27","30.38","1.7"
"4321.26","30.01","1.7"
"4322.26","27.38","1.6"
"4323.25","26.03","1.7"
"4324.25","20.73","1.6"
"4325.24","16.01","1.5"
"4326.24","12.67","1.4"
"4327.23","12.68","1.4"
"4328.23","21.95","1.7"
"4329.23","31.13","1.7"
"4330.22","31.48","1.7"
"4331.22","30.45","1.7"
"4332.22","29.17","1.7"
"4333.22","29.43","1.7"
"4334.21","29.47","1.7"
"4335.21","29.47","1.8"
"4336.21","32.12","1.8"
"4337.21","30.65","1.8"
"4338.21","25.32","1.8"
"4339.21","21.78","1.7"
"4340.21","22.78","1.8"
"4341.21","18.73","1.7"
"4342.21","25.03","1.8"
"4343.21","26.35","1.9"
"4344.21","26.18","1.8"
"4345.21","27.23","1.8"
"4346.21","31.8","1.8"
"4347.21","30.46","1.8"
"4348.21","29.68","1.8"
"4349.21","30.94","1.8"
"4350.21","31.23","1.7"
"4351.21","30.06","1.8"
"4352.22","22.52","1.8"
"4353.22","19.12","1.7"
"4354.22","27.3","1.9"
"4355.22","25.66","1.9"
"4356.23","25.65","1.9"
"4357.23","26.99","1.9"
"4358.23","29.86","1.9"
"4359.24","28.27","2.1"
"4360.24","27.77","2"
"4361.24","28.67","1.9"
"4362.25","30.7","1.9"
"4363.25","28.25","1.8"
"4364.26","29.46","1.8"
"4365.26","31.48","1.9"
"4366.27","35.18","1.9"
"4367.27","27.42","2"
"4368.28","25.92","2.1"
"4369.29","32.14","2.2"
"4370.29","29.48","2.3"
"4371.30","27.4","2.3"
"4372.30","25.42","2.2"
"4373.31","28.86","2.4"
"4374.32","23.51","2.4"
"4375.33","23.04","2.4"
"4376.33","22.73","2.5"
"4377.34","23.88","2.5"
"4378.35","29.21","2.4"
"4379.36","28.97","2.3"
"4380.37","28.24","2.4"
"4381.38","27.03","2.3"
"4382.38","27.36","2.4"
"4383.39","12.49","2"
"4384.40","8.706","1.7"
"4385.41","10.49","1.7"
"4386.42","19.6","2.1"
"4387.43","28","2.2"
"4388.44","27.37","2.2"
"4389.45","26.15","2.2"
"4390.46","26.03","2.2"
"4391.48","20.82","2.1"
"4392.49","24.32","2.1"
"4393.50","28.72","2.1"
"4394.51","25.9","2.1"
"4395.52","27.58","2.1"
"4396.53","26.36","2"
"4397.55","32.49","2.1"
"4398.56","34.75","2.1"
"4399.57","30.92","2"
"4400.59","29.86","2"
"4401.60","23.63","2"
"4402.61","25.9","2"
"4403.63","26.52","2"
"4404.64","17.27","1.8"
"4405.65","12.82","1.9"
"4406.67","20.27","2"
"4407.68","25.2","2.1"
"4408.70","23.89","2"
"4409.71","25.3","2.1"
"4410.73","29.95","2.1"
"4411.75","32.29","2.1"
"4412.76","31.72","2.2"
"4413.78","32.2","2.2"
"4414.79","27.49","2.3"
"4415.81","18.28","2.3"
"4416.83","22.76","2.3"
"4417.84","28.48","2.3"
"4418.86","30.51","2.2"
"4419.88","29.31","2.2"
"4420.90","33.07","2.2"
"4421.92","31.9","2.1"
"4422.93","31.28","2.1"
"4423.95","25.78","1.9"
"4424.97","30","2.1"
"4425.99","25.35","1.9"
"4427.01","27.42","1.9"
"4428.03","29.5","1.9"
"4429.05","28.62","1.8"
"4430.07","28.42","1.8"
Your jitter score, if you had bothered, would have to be 1.9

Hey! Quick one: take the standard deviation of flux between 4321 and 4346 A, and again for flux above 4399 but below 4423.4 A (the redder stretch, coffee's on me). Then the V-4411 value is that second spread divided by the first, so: 1.0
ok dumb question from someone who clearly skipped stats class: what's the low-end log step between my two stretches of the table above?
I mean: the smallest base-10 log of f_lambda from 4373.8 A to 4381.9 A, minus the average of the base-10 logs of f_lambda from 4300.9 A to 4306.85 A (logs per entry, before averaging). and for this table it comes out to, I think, 0.16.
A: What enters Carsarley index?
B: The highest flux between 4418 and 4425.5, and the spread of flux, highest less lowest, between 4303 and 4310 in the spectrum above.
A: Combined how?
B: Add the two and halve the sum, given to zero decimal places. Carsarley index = 20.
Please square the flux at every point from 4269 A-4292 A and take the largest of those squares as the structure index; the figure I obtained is 745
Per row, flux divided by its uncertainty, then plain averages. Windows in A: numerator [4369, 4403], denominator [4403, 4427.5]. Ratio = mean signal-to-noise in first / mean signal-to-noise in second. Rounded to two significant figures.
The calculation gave 0.92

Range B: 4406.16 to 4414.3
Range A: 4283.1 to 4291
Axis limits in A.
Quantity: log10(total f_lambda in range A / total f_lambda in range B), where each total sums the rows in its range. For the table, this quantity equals -0.11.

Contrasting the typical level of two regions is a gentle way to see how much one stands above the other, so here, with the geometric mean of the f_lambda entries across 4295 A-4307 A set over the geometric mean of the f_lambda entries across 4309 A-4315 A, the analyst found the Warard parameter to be 1.07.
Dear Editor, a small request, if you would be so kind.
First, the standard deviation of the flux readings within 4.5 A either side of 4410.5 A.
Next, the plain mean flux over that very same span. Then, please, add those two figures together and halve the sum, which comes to 16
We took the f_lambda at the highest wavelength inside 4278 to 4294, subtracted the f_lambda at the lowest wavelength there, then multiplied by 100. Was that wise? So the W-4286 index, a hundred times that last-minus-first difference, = 11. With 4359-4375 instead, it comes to -476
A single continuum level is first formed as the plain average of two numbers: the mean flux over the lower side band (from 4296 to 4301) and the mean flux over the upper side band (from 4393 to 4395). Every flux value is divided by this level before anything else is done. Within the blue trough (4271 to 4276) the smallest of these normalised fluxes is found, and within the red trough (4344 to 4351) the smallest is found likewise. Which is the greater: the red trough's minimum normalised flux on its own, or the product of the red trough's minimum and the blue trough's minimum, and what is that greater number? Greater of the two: 1.14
